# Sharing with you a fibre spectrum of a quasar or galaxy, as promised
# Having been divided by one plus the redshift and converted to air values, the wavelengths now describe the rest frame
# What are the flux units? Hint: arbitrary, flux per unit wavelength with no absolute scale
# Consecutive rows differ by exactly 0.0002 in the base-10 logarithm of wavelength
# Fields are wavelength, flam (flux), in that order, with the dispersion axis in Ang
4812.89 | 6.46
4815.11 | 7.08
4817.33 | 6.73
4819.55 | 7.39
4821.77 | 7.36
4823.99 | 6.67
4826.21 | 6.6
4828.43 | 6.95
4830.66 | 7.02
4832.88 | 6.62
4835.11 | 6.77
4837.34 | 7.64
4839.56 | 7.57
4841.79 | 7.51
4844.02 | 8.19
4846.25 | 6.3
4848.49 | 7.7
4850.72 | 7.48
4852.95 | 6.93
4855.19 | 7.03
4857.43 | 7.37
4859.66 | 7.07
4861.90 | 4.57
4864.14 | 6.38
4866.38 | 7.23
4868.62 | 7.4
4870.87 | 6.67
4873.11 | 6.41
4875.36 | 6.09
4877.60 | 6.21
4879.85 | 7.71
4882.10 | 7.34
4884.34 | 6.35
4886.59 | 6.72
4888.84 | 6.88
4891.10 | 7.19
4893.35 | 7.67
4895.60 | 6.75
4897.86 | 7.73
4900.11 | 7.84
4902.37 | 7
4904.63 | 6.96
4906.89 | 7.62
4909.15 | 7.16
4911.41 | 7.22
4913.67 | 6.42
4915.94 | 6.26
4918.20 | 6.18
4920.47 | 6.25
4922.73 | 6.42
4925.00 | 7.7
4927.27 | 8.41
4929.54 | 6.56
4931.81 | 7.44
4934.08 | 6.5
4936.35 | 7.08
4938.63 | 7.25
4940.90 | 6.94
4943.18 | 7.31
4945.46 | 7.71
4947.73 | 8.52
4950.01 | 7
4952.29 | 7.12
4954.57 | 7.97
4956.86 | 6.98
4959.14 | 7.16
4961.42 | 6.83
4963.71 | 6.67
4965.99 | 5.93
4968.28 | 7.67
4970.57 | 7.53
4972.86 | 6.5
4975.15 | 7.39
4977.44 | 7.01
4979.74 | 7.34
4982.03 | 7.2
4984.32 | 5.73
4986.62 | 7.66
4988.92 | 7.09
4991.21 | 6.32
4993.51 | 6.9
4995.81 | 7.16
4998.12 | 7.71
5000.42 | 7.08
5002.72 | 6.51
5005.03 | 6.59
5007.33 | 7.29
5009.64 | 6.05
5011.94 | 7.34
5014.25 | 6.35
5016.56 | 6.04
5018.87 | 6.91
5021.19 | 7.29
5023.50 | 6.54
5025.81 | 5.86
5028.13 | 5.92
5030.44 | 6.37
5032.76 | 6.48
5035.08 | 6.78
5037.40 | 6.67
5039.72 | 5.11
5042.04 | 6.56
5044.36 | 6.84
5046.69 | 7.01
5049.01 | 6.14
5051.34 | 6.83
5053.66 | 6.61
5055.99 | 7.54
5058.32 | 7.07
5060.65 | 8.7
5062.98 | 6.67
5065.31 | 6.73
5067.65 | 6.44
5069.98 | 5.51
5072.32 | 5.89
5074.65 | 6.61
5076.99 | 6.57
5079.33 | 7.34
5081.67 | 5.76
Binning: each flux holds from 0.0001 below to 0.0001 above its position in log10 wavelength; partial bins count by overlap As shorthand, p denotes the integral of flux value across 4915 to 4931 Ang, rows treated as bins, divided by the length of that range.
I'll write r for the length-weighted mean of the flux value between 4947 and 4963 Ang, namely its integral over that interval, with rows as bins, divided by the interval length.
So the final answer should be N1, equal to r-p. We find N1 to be 0.5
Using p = 6.8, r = 7.32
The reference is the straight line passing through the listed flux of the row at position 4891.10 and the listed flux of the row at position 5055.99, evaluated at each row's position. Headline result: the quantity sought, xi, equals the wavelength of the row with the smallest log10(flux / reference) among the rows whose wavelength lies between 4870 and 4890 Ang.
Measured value 4875.36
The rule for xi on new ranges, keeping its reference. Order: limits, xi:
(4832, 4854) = 4846.25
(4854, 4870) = 4861.90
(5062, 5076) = 5069.98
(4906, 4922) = 4918.20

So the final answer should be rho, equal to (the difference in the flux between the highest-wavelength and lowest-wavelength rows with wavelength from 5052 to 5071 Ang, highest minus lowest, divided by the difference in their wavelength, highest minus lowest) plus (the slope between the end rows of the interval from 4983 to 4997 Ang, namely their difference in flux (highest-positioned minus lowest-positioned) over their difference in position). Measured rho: 0.06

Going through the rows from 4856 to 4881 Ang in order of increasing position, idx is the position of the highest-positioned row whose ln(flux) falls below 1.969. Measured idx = 4877.60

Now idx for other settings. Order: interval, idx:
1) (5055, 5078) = 5076.99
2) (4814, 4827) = 4826.21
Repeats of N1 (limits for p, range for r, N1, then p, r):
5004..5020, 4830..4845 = 0.7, 6.7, 7.34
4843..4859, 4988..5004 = -0.3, 7.3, 6.96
